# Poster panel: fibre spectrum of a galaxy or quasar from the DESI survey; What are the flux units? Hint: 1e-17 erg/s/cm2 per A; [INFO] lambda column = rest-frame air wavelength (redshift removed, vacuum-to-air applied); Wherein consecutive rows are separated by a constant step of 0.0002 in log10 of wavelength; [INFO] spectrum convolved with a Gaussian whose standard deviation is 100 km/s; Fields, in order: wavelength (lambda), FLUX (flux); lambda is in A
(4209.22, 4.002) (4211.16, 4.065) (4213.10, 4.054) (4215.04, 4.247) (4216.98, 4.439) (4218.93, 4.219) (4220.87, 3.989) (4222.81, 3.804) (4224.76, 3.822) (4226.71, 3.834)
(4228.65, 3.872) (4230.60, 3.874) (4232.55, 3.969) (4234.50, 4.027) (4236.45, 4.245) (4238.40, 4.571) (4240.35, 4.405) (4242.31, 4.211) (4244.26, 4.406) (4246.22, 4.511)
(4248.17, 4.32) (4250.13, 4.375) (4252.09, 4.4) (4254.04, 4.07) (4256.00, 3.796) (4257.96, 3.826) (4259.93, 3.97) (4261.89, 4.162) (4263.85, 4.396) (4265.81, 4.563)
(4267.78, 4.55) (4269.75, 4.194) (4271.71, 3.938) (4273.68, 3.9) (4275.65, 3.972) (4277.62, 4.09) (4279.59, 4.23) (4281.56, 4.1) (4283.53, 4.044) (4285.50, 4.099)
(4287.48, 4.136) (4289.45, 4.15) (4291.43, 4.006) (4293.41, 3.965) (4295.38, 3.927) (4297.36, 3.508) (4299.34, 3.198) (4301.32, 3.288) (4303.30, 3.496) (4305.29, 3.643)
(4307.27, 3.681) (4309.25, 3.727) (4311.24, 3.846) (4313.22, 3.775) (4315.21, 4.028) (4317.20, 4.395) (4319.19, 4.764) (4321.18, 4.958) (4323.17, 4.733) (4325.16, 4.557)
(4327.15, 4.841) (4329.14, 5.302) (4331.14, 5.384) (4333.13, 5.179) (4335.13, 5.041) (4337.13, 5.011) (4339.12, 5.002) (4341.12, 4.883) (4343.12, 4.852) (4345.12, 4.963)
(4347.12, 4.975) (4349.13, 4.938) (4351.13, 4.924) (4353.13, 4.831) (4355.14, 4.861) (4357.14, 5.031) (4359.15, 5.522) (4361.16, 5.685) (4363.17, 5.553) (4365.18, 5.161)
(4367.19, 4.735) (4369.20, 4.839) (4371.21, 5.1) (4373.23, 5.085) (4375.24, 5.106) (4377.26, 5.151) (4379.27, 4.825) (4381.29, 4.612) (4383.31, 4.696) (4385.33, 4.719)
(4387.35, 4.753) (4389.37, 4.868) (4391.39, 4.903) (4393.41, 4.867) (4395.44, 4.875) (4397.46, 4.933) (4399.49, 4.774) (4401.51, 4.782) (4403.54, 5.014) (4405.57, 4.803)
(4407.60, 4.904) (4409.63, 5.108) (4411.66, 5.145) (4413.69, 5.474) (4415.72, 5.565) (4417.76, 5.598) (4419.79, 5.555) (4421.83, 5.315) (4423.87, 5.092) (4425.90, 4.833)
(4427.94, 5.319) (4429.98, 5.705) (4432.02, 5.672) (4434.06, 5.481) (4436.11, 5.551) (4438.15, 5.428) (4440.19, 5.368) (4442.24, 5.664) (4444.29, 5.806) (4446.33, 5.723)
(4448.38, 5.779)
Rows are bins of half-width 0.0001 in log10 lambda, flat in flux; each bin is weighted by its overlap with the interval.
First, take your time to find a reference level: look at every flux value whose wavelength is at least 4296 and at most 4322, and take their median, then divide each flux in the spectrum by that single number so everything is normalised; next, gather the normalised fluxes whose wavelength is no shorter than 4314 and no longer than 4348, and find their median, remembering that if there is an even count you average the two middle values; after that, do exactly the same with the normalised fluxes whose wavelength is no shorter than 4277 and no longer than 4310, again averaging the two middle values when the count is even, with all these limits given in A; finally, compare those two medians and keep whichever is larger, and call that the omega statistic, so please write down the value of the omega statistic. 1.33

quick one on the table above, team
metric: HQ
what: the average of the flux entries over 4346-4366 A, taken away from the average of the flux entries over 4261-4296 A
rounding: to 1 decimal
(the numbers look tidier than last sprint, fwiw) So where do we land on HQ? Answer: -1.0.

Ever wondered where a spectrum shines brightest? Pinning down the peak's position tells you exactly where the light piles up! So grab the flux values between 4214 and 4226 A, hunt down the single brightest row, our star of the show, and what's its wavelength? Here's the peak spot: 4216.98 A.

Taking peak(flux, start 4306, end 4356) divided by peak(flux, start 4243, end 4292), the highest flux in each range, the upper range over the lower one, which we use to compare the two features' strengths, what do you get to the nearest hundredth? 1.18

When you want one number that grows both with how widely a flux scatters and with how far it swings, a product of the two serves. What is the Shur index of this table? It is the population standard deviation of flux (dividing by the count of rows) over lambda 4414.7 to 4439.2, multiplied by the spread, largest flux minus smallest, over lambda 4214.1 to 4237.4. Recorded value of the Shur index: 0.15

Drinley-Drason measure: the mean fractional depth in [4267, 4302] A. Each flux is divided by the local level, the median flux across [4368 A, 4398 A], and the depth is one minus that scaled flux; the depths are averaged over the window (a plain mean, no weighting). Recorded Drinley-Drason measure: 0.186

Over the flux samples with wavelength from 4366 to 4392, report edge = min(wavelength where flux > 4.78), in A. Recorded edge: 4369.20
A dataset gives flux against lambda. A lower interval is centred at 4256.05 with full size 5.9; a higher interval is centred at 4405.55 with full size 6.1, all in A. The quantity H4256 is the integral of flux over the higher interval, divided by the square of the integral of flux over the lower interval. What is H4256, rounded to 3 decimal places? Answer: 0.057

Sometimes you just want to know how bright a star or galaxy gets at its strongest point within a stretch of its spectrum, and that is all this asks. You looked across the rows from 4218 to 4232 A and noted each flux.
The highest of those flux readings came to 4.219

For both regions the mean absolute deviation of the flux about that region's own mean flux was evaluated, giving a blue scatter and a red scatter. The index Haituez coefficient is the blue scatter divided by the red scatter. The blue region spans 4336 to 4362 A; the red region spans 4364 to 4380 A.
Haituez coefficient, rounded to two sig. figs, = 1.2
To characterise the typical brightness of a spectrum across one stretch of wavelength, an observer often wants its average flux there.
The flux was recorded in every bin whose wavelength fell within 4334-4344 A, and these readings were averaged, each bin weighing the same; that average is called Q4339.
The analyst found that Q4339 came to 5.0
